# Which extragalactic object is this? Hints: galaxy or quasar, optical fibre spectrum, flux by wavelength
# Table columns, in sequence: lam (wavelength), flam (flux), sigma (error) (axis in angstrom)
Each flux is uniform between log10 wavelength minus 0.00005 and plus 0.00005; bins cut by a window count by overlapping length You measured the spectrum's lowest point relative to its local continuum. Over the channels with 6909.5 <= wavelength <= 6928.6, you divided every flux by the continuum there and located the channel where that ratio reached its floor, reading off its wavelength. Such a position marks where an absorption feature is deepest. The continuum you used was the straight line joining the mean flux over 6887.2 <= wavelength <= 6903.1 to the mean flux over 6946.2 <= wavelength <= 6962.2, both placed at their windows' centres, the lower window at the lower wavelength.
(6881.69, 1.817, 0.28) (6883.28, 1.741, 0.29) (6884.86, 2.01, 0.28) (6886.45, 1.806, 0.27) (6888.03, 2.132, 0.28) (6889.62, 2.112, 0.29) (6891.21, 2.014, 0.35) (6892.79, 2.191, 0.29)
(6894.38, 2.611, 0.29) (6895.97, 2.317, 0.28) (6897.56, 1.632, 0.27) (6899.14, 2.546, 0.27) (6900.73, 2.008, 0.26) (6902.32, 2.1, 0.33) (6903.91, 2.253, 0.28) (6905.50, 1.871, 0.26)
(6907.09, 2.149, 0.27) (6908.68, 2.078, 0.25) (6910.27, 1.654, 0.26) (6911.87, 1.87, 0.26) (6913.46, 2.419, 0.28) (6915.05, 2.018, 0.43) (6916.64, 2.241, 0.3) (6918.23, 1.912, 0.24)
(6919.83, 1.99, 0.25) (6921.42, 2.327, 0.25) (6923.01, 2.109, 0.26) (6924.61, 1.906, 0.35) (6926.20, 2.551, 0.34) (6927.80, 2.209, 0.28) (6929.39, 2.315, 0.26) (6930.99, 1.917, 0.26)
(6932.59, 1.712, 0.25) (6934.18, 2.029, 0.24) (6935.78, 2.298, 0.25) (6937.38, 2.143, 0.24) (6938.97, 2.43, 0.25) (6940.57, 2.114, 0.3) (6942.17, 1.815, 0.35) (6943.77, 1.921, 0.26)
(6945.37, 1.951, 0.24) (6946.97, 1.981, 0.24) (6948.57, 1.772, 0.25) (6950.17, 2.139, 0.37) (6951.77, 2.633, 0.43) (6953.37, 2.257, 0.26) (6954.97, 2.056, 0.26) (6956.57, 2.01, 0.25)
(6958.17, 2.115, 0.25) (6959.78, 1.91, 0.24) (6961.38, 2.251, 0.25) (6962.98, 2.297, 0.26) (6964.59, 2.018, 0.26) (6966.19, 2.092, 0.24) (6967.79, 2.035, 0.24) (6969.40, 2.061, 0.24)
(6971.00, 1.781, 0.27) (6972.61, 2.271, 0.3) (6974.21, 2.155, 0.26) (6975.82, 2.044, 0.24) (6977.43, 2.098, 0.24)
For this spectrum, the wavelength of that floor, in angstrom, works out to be 6910.27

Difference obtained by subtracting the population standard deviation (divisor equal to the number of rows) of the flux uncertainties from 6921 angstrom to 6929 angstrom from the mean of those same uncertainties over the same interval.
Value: 0.255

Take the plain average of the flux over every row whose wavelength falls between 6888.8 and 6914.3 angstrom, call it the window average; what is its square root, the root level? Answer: 1.45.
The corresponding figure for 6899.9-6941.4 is 1.45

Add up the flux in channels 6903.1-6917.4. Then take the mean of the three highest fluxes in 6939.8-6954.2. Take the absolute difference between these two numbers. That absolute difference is 16.2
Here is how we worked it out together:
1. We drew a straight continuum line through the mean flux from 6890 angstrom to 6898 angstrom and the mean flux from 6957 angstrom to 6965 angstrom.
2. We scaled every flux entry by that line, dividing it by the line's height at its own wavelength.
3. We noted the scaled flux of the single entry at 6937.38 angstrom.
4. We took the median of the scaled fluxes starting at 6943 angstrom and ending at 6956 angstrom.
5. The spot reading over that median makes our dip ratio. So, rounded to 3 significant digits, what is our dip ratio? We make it 1.06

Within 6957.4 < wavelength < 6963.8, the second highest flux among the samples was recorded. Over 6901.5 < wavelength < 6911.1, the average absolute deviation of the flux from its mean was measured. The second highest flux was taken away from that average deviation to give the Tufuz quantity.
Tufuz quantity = -2.08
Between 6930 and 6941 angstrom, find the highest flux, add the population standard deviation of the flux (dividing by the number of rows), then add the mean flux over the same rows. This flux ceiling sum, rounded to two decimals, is 4.74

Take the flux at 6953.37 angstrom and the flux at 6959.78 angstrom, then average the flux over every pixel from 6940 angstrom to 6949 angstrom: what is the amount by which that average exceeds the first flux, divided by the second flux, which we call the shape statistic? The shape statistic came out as -0.17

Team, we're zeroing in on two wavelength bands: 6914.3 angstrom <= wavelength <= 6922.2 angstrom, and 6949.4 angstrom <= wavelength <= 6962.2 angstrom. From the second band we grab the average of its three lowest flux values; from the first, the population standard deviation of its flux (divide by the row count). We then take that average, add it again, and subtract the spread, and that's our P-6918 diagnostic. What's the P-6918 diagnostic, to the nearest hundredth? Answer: 3.83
